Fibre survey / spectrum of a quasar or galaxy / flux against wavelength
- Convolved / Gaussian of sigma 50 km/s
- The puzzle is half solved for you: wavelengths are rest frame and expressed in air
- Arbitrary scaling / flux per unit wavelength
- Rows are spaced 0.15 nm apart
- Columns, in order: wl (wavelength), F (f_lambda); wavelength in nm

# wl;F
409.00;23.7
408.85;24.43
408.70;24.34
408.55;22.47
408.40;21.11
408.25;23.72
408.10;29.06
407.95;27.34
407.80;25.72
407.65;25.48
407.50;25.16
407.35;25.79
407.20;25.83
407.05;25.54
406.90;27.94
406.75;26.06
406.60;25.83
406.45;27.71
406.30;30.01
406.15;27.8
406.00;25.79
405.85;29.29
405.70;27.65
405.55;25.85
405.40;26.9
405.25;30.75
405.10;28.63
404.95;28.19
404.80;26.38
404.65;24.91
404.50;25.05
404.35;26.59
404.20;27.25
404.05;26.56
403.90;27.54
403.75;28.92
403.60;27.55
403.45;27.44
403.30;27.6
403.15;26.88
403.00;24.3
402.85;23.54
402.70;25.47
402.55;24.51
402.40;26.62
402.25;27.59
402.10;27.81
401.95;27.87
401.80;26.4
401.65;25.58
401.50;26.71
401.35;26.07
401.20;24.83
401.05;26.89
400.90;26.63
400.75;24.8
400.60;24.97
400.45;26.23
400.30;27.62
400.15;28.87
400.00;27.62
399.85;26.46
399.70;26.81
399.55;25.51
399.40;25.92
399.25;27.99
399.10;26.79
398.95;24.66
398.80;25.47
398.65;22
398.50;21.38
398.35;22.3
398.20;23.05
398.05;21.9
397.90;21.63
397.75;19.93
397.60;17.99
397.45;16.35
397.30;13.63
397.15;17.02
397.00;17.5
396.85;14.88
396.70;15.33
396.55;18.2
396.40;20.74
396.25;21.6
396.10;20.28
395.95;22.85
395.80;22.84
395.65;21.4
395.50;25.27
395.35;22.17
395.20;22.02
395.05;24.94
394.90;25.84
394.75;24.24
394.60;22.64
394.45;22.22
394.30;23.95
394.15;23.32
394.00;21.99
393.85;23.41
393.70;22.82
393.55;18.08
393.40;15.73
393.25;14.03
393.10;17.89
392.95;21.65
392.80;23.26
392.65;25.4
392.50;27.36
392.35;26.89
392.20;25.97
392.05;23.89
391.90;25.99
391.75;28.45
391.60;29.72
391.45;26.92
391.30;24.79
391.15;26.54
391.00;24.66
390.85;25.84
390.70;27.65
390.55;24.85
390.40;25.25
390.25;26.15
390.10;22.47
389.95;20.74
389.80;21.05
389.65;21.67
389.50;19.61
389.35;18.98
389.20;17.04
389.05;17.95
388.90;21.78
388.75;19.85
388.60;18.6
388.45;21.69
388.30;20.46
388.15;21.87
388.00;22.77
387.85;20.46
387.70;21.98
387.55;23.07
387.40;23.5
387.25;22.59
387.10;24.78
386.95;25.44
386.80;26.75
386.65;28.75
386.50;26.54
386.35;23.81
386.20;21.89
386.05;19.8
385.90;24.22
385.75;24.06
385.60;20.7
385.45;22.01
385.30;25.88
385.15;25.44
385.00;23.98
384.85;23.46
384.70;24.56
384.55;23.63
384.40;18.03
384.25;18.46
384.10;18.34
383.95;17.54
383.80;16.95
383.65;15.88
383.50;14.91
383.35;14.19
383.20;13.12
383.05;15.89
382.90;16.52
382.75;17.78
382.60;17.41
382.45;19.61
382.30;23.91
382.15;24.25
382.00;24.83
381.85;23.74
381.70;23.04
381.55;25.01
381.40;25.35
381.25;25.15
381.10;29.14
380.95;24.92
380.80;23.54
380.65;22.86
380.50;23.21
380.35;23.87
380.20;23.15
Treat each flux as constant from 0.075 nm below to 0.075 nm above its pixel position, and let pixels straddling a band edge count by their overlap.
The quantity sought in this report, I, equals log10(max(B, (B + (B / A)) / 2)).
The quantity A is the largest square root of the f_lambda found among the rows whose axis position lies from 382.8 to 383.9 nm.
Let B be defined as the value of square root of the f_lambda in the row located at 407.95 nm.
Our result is 0.718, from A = 4.12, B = 5.23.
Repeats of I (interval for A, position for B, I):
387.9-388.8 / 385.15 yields 0.703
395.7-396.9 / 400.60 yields 0.699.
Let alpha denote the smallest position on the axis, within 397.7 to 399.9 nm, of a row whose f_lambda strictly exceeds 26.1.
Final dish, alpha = 399.10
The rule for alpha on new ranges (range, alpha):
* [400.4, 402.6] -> 400.45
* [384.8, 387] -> 386.50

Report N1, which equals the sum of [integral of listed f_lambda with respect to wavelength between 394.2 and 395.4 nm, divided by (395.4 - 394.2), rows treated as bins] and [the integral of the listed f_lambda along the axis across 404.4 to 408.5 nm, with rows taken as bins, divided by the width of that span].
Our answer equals 50.1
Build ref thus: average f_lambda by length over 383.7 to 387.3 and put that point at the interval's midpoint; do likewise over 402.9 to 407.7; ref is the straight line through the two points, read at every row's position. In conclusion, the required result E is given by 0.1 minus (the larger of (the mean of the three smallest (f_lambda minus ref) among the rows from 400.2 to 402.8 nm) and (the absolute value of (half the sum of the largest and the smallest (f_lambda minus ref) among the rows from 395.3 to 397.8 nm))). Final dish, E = -5.5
